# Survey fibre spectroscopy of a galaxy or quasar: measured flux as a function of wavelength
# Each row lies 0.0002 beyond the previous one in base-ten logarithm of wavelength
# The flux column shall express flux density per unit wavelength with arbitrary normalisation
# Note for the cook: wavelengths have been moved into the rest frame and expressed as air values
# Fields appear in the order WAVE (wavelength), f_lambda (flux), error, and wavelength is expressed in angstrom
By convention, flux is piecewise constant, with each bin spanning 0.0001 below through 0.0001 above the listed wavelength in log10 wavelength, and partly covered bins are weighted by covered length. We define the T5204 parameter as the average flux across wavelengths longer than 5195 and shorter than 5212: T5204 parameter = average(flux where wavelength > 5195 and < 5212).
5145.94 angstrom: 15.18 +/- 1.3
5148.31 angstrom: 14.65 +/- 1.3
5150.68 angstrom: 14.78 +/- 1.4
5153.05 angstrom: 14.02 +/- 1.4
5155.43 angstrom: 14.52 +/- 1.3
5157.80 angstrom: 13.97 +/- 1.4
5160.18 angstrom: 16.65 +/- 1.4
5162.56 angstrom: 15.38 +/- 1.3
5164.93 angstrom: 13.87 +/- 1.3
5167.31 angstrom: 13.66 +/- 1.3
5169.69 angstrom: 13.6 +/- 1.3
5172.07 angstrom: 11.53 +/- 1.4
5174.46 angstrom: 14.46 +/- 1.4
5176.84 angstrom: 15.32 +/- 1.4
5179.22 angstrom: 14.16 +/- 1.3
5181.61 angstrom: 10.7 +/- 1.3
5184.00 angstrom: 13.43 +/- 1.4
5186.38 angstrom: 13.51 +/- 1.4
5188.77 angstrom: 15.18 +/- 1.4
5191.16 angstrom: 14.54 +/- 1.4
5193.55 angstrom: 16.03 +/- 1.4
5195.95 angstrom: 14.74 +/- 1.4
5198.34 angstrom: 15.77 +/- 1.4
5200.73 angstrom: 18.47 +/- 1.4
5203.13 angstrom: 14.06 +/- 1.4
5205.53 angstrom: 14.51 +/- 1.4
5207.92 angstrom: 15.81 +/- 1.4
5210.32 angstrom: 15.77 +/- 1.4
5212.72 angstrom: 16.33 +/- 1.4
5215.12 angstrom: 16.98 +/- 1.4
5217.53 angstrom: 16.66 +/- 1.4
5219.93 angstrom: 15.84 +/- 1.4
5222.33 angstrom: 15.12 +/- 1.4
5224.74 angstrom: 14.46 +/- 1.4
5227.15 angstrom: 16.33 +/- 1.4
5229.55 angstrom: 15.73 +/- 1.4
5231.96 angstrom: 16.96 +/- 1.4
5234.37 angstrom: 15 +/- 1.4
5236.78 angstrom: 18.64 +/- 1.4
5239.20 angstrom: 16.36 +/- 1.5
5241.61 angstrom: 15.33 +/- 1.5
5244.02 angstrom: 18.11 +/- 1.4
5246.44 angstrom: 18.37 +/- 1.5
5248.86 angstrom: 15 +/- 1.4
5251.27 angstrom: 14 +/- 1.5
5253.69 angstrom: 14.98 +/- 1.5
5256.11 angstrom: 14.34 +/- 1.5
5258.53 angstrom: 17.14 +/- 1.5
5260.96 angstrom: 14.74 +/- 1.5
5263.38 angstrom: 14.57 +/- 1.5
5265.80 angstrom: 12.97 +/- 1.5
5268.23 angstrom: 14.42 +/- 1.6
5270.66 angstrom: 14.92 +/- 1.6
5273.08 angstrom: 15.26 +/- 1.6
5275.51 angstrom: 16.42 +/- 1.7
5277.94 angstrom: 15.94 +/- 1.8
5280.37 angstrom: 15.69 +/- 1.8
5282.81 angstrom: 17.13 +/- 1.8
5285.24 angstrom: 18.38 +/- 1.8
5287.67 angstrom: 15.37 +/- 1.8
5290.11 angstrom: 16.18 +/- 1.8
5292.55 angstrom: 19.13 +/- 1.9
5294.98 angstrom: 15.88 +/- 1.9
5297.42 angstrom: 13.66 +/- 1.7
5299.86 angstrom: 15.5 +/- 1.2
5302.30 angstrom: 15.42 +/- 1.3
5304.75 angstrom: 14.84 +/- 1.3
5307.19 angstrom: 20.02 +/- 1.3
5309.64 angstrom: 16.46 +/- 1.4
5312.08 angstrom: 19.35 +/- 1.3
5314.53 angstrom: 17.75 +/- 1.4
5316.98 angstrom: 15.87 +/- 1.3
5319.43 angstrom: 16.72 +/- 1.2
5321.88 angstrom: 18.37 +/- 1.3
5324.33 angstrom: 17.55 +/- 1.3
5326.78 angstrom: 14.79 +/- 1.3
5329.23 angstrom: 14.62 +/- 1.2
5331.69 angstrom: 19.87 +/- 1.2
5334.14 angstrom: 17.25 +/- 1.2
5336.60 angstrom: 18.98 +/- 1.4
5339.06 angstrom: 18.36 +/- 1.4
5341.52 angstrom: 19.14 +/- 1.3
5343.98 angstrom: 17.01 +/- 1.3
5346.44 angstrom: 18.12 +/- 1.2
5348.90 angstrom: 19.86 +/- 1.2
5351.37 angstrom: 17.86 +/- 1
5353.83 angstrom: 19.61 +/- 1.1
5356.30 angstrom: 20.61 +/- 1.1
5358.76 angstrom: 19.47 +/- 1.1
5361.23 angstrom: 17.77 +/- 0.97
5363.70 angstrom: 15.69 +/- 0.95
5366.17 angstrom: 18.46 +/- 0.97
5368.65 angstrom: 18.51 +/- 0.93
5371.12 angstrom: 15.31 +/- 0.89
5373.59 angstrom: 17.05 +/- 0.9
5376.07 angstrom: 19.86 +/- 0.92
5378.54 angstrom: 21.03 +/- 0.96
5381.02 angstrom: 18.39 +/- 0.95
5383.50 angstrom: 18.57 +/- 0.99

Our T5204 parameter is 15.6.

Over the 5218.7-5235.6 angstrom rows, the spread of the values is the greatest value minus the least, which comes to 2.5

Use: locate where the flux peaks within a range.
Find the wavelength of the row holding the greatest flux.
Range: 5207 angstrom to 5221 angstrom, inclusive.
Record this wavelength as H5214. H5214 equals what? 5215.12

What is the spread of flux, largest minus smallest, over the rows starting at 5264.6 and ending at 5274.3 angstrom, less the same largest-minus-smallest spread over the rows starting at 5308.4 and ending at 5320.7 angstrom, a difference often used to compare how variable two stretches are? -1.2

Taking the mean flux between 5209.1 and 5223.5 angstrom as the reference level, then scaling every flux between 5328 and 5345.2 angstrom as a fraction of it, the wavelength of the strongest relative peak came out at 5331.69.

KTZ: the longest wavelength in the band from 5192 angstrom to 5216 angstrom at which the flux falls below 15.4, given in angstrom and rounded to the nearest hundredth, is 5205.53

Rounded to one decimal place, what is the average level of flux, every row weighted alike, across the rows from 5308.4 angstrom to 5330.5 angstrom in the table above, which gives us 16.8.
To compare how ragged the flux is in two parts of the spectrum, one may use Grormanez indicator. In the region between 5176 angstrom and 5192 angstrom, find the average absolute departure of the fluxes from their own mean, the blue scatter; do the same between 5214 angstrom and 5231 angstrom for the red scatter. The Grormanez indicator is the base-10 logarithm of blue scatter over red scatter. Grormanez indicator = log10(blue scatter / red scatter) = 0.22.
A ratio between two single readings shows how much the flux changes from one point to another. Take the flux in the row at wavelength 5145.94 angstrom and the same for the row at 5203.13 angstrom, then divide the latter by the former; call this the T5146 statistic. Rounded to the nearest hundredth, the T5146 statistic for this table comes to 0.93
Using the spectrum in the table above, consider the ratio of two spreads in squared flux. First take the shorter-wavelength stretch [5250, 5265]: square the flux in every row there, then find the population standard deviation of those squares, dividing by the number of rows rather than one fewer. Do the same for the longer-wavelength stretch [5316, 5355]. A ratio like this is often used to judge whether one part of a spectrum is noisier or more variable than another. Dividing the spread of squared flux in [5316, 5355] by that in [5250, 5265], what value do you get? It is 1.73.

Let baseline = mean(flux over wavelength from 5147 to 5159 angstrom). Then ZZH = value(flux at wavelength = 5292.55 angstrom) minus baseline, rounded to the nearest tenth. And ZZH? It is 4.7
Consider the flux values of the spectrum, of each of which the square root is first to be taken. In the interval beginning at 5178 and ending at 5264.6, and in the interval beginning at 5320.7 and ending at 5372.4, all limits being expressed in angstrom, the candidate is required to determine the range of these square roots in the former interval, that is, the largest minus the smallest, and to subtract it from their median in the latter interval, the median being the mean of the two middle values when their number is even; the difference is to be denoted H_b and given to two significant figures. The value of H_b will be 3.2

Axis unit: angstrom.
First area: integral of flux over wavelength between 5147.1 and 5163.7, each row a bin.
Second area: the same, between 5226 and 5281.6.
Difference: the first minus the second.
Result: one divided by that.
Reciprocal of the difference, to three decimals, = -0.002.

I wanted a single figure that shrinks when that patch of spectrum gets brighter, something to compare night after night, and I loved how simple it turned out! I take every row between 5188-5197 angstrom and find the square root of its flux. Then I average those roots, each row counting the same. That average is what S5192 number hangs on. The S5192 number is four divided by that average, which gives 1.03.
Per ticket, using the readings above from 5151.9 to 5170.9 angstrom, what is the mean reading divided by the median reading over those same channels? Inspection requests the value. 1.03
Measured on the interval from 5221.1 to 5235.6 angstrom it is 1.01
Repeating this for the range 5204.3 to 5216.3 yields 1.00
